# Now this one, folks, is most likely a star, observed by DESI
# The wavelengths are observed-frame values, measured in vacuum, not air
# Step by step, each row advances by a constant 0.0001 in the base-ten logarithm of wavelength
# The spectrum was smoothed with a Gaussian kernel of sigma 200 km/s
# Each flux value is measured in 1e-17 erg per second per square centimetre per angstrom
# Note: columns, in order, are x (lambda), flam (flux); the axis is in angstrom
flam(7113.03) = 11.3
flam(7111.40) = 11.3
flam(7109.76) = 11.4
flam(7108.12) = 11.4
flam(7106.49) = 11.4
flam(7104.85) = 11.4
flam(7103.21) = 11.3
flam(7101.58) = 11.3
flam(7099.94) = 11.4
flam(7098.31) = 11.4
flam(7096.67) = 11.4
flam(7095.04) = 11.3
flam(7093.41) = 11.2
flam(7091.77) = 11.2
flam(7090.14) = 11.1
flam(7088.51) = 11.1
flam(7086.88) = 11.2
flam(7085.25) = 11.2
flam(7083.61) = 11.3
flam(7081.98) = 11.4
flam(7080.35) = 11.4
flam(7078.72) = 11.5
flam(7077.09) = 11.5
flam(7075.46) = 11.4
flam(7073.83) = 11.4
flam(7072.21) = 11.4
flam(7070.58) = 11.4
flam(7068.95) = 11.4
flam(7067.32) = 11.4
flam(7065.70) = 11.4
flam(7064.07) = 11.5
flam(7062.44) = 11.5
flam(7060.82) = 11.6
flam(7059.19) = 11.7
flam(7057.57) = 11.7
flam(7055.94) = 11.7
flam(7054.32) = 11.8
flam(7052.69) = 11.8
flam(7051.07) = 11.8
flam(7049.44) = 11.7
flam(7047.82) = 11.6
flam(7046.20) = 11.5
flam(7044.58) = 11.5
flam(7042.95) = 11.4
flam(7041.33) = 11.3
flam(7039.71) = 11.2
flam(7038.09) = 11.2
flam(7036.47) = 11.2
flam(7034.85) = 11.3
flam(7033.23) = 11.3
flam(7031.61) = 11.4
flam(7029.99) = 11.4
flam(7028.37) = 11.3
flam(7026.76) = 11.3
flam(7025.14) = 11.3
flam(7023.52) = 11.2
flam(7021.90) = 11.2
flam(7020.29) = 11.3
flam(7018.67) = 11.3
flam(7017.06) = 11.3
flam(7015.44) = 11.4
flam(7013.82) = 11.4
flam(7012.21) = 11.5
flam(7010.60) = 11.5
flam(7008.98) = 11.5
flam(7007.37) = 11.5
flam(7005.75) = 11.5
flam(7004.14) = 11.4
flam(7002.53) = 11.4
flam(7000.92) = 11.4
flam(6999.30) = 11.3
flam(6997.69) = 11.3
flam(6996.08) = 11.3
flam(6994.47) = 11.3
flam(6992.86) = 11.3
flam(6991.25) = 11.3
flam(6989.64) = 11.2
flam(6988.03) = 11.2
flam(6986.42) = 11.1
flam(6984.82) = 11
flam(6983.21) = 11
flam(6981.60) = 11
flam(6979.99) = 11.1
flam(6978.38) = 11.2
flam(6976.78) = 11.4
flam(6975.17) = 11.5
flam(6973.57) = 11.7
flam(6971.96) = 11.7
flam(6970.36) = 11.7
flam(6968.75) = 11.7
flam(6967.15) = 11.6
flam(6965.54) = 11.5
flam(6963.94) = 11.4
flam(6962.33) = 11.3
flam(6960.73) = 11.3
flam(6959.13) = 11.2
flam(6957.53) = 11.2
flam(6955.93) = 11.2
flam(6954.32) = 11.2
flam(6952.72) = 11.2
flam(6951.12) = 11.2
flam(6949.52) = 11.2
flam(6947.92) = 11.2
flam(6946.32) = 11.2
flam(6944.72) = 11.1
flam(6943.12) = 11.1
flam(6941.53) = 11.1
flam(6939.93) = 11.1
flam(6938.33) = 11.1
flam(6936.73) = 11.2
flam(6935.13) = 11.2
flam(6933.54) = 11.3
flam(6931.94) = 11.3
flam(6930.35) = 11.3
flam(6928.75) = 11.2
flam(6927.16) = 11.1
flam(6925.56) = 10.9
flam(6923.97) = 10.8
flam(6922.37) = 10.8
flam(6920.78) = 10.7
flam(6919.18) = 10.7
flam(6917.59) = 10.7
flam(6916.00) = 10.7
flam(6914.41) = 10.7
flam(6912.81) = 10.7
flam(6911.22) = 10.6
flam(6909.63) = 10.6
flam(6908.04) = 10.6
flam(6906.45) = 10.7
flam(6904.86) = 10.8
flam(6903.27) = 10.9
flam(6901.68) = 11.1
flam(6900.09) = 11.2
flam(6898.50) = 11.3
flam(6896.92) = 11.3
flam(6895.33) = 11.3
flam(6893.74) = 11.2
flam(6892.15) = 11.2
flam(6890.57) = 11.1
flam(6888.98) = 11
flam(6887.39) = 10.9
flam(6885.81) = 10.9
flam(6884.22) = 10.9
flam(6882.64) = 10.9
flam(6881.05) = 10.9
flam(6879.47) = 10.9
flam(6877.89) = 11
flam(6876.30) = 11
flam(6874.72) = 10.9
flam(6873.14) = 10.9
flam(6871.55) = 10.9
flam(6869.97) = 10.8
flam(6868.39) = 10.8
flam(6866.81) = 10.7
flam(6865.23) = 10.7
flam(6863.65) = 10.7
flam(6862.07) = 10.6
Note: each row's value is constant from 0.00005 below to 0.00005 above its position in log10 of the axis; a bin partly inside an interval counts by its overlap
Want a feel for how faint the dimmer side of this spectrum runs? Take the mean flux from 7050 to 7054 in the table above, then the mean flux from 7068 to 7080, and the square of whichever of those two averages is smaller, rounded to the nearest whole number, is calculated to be 131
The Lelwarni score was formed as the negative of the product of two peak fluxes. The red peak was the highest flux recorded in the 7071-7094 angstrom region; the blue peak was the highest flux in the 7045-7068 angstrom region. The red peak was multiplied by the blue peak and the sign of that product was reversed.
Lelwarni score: -136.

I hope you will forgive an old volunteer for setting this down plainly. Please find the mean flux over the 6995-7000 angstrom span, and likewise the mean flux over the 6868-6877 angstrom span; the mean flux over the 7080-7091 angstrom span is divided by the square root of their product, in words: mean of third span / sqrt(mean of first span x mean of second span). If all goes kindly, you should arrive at 1.01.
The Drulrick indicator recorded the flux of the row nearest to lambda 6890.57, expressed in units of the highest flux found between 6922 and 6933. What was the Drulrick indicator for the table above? 0.98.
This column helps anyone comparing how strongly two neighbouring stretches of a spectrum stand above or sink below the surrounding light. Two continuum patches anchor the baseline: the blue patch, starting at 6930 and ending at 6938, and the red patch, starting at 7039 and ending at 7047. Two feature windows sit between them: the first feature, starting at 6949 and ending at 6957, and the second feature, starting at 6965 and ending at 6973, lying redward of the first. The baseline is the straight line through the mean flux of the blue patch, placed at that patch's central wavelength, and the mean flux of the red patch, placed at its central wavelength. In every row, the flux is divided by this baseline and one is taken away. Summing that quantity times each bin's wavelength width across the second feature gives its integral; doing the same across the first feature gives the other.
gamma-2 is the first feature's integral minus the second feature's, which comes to -0.30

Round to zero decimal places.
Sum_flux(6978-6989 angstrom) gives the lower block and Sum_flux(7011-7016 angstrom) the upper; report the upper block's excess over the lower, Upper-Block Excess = -43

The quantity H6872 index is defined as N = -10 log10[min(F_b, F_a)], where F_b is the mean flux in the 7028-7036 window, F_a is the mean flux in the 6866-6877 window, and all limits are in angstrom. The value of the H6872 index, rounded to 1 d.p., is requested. -10.4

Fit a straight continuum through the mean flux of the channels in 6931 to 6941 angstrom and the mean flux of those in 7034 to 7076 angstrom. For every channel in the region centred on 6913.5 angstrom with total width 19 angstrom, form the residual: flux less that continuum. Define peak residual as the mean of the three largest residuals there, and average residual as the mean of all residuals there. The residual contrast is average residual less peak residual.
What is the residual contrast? -0.081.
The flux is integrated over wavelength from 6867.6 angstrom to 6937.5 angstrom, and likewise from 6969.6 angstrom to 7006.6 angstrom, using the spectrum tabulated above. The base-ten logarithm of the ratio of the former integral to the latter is 0.26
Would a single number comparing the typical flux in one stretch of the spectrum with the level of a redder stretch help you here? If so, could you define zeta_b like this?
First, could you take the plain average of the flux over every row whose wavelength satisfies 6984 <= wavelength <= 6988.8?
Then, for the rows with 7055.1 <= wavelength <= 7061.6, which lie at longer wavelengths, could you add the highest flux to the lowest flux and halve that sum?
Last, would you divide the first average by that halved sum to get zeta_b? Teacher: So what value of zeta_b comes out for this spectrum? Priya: 0.95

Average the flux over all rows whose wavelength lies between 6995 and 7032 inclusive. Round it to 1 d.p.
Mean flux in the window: 11.4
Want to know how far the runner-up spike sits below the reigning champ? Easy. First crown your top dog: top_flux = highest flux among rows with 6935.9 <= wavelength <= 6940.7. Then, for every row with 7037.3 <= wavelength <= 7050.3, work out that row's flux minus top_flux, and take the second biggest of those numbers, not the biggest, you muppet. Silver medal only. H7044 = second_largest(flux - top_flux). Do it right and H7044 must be 0.40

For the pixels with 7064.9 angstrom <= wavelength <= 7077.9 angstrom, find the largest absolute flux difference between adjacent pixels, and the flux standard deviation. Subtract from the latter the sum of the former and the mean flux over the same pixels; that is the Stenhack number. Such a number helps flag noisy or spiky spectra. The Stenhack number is -11.5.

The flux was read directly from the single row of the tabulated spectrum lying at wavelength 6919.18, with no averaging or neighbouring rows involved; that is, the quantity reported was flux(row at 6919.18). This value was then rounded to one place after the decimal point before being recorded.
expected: 10.7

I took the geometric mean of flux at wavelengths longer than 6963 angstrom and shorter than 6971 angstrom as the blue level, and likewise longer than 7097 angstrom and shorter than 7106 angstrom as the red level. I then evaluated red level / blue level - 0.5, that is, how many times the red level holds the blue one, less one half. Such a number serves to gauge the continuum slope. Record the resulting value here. 0.481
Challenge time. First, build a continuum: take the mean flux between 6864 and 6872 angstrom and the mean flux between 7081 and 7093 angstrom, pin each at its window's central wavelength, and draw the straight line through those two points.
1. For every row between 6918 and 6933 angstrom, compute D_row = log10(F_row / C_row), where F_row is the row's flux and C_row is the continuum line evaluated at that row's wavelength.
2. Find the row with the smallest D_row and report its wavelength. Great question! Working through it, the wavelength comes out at 6920.78 angstrom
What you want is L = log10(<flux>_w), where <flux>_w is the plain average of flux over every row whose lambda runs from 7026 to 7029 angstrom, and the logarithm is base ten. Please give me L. 1.05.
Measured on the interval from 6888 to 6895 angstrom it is 1.05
